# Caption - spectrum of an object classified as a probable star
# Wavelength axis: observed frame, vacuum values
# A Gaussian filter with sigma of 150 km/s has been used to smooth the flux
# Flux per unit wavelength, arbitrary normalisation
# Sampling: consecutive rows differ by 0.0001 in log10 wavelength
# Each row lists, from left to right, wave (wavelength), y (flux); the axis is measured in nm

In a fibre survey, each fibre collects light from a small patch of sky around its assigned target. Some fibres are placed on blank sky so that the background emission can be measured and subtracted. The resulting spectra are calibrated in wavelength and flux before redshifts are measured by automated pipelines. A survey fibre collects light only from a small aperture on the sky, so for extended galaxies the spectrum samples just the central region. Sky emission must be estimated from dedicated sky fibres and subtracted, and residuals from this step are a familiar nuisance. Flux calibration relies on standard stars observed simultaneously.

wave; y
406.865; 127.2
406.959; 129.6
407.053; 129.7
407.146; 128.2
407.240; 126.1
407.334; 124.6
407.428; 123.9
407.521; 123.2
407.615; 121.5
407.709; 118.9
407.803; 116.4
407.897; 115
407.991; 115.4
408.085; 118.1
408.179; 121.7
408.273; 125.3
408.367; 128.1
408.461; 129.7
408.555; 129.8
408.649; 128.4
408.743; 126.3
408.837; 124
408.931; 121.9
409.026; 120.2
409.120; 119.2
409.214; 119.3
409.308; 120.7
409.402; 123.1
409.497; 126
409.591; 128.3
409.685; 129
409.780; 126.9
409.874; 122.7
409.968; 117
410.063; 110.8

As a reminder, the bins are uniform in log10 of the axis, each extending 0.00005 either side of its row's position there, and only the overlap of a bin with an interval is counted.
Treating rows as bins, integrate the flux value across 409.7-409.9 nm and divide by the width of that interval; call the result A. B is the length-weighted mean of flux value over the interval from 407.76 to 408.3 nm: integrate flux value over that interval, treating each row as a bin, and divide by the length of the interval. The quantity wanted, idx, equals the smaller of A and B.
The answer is 118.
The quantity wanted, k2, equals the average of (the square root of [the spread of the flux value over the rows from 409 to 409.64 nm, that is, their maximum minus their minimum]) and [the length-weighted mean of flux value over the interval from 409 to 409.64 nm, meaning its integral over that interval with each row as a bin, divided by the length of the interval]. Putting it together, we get 63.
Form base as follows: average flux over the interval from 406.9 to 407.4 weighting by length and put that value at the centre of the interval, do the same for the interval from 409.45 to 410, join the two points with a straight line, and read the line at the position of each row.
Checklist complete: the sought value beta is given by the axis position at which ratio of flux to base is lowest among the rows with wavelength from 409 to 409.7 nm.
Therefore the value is 409.120 nm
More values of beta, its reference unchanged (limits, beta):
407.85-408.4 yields 407.897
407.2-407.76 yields 407.709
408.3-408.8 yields 408.743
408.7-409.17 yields 409.120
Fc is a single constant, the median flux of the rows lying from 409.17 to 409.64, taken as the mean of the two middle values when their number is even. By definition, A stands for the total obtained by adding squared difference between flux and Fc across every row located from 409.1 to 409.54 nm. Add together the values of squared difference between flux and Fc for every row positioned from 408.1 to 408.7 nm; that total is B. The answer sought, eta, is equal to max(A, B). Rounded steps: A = 44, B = 148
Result 148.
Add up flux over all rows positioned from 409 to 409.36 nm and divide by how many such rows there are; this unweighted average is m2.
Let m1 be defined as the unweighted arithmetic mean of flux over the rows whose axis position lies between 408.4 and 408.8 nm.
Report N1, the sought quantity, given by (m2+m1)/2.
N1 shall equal 124.2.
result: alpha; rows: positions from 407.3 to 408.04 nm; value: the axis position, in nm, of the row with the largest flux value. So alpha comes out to 407.334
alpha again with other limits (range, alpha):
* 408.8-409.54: 409.497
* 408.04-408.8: 408.555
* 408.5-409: 408.555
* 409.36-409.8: 409.685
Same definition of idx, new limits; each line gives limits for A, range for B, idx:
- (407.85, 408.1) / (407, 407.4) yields 116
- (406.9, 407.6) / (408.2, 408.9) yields 126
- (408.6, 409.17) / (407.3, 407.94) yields 120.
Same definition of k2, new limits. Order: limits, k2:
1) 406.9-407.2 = 65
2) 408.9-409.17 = 61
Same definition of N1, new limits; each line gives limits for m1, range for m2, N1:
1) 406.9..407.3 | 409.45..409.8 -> 128.0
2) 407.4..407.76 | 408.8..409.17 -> 121.6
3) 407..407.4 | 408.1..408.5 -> 126.7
